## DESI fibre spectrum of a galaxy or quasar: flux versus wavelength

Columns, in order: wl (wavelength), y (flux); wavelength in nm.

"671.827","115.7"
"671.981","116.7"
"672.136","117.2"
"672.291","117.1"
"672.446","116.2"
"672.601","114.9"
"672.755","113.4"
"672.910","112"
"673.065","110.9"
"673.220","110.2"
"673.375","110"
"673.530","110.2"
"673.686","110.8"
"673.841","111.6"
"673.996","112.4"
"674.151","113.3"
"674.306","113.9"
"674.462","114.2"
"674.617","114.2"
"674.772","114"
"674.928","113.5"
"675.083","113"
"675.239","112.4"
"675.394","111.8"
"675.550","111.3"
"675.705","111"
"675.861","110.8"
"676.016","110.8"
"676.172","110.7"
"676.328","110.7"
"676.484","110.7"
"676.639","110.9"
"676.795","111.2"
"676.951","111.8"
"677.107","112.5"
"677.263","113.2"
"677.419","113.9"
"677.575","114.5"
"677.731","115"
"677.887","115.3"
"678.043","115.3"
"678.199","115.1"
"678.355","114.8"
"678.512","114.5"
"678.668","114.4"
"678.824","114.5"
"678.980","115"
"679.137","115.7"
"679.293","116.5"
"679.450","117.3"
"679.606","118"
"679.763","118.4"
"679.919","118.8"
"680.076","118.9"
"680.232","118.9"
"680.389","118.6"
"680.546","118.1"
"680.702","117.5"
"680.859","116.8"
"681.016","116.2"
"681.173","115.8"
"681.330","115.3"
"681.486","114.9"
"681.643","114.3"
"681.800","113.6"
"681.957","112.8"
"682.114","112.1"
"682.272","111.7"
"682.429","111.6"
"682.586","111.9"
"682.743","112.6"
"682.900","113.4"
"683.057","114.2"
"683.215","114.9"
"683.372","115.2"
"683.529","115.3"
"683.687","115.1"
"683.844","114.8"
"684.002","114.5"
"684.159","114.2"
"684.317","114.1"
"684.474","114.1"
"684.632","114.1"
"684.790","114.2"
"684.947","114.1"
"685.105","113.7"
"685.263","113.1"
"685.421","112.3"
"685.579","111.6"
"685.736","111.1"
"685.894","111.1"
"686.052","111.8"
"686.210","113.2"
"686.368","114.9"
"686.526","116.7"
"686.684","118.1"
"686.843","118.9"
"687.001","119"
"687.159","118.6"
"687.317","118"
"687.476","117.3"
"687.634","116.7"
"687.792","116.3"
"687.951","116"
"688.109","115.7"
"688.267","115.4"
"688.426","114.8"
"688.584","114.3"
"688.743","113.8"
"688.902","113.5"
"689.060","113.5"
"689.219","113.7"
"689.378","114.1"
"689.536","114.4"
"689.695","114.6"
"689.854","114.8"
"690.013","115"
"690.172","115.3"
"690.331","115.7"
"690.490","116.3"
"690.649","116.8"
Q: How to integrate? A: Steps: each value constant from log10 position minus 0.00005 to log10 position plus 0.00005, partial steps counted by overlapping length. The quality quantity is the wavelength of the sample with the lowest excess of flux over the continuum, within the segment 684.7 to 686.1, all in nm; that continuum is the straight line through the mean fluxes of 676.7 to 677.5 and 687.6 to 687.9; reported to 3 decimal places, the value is 685.894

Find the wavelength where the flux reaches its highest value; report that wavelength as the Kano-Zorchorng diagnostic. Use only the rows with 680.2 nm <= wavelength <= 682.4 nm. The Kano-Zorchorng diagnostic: 680.232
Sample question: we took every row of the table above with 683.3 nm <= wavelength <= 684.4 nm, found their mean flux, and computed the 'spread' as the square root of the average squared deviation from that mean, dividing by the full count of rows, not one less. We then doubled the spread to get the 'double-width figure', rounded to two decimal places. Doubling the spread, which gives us 0.90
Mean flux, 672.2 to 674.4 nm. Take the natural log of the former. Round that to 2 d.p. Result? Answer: 4.72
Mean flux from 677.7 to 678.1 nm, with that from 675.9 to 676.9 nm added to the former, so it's 226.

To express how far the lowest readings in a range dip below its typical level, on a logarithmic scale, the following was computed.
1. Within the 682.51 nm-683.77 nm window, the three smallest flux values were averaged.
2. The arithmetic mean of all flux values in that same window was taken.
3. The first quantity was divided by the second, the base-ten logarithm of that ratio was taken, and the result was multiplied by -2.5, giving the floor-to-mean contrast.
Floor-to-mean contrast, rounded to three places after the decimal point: 0.014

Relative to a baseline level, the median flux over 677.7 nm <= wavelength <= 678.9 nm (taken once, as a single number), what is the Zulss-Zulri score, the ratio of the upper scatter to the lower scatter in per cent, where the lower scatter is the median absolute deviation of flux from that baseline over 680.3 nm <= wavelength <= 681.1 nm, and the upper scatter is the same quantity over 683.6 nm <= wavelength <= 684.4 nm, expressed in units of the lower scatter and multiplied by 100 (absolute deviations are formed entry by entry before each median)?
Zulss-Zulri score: 15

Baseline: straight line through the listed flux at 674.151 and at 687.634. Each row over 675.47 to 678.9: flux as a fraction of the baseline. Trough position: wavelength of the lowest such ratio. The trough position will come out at 676.484 nm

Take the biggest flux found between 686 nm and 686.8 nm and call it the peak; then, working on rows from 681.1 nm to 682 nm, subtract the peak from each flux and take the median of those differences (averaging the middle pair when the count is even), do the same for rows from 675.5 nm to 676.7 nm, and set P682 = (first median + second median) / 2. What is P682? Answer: -5.4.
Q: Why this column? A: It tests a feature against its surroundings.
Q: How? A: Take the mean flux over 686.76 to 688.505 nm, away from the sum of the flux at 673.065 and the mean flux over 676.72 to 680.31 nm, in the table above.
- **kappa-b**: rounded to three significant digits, 109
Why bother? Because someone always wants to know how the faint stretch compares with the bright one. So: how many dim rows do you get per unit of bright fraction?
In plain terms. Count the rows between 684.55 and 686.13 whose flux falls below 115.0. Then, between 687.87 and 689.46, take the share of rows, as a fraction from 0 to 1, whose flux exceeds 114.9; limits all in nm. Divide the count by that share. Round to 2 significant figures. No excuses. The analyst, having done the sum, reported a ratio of 33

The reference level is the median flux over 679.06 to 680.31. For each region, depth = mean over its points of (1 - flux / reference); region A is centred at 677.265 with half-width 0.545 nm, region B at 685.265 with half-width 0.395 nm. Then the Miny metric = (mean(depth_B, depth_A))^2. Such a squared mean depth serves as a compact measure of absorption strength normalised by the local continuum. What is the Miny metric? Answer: 0.0019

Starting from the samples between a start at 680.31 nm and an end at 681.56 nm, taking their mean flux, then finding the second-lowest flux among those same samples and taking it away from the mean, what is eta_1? 1.4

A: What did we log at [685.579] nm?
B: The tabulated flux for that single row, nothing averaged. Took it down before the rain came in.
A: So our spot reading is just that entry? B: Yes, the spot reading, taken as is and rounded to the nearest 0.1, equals 111.6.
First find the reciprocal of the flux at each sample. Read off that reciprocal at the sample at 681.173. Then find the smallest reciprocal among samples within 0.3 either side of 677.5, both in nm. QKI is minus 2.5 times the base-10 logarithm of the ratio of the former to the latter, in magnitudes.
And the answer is 0.01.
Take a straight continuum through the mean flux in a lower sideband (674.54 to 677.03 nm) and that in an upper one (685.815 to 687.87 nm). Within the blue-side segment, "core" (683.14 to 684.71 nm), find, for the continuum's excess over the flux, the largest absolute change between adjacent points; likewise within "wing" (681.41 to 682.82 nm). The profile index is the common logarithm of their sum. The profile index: 0.088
